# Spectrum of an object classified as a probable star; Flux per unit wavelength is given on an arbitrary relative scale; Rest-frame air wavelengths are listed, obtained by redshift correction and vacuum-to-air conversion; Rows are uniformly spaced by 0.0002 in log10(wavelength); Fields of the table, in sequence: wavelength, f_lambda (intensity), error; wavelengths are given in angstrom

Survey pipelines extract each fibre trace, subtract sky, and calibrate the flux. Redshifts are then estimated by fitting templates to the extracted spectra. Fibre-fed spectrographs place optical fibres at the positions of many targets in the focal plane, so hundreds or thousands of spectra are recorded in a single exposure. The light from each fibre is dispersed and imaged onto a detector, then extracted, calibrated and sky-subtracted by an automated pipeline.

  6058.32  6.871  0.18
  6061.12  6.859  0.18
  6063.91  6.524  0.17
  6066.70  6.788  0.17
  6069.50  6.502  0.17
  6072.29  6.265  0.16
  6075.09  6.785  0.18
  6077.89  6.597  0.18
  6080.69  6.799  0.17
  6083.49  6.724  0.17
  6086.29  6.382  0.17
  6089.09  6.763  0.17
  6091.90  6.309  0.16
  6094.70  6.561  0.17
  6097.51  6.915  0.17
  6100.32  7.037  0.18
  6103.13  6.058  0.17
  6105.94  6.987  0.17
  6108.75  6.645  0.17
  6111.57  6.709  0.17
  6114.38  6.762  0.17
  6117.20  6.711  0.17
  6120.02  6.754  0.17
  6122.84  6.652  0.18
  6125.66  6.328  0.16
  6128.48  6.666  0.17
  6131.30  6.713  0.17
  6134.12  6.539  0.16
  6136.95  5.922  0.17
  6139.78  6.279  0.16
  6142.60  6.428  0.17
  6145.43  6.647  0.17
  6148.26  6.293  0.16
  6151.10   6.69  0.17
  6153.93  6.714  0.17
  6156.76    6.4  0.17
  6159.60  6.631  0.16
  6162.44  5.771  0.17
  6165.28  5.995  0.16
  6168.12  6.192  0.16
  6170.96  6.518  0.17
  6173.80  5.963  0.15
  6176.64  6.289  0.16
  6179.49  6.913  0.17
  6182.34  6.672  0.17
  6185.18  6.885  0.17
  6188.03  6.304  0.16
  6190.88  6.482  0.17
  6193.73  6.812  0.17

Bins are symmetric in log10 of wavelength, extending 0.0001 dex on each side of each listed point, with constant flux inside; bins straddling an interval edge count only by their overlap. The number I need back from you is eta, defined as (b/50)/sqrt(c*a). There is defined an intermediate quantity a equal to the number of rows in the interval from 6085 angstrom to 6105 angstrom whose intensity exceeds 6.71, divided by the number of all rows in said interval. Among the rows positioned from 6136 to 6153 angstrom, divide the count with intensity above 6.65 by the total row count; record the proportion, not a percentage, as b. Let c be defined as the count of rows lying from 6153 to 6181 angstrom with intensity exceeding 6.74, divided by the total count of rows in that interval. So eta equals 0.016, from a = 0.43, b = 0.17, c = 0.100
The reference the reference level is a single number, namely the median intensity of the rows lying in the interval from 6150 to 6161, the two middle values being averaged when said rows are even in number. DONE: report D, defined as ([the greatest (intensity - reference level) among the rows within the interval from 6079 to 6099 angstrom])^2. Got 0.06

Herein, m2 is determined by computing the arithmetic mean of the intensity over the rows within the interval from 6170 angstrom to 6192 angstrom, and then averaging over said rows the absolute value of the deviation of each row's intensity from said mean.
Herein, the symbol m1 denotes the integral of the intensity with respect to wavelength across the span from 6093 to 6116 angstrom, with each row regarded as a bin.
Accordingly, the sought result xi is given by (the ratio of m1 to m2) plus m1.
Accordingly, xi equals 787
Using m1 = 154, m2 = 0.244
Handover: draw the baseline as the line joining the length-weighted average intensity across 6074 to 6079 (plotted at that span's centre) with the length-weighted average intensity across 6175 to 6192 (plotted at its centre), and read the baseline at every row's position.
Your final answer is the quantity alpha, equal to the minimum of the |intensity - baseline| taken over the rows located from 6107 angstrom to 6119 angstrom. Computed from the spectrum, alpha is 0.01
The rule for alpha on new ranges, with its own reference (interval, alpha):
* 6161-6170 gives 0.41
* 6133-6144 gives 0.09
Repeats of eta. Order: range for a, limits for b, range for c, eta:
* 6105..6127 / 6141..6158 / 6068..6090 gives 0.015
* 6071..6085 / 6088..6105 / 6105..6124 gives 0.020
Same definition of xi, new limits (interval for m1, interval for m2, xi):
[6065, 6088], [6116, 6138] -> 892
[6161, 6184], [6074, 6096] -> 1093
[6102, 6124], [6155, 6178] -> 759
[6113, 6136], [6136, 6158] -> 922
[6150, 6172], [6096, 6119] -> 849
